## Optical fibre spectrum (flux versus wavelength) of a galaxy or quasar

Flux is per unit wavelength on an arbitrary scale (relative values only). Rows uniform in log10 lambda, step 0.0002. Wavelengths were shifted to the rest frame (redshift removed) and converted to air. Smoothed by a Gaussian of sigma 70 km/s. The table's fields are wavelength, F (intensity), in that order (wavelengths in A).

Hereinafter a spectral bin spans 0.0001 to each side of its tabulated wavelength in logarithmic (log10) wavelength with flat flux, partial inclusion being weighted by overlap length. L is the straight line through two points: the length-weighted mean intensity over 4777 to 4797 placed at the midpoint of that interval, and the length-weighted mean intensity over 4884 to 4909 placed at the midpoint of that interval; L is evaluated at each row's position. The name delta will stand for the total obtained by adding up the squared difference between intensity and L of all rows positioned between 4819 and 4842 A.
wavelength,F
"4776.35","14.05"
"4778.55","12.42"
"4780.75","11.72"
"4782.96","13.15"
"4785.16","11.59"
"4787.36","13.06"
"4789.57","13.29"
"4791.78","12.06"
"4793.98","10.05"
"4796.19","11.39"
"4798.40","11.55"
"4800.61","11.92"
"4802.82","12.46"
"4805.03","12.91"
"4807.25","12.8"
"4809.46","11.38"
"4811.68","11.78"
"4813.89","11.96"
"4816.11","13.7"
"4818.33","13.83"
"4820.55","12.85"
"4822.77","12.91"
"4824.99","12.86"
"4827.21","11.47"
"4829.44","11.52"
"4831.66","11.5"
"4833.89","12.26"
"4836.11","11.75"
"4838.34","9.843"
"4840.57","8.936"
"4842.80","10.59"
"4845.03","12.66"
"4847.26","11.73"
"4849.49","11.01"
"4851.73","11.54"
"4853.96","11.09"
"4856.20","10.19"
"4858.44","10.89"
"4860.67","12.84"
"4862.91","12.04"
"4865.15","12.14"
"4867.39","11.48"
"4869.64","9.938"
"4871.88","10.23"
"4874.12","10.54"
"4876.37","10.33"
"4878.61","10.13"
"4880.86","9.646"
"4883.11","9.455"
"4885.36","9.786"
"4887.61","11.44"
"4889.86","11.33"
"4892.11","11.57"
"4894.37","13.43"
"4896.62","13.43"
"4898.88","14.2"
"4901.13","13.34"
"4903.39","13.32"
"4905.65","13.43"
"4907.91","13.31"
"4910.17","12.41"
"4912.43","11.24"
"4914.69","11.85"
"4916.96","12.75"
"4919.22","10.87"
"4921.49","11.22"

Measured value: 21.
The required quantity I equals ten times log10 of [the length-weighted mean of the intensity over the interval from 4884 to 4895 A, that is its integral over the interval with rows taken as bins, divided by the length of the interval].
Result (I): 10.6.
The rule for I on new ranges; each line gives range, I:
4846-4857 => 10.5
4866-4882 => 10.2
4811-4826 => 11.1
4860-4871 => 10.6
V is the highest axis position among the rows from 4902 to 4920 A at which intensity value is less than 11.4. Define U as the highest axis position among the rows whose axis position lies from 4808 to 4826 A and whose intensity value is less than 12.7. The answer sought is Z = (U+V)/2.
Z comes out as 4866.6 A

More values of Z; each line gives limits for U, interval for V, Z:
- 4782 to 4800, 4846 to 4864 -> 4828.4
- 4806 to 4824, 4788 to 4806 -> 4805.0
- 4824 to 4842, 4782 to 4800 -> 4818.4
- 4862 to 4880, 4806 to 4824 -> 4844.0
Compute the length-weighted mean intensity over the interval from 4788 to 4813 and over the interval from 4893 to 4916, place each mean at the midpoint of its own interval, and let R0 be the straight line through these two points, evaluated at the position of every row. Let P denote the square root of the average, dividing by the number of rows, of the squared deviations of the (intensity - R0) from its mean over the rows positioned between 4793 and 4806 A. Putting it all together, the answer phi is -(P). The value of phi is -0.87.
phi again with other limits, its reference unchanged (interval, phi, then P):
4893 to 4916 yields -0.89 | 0.89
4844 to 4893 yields -1.01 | 1.01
